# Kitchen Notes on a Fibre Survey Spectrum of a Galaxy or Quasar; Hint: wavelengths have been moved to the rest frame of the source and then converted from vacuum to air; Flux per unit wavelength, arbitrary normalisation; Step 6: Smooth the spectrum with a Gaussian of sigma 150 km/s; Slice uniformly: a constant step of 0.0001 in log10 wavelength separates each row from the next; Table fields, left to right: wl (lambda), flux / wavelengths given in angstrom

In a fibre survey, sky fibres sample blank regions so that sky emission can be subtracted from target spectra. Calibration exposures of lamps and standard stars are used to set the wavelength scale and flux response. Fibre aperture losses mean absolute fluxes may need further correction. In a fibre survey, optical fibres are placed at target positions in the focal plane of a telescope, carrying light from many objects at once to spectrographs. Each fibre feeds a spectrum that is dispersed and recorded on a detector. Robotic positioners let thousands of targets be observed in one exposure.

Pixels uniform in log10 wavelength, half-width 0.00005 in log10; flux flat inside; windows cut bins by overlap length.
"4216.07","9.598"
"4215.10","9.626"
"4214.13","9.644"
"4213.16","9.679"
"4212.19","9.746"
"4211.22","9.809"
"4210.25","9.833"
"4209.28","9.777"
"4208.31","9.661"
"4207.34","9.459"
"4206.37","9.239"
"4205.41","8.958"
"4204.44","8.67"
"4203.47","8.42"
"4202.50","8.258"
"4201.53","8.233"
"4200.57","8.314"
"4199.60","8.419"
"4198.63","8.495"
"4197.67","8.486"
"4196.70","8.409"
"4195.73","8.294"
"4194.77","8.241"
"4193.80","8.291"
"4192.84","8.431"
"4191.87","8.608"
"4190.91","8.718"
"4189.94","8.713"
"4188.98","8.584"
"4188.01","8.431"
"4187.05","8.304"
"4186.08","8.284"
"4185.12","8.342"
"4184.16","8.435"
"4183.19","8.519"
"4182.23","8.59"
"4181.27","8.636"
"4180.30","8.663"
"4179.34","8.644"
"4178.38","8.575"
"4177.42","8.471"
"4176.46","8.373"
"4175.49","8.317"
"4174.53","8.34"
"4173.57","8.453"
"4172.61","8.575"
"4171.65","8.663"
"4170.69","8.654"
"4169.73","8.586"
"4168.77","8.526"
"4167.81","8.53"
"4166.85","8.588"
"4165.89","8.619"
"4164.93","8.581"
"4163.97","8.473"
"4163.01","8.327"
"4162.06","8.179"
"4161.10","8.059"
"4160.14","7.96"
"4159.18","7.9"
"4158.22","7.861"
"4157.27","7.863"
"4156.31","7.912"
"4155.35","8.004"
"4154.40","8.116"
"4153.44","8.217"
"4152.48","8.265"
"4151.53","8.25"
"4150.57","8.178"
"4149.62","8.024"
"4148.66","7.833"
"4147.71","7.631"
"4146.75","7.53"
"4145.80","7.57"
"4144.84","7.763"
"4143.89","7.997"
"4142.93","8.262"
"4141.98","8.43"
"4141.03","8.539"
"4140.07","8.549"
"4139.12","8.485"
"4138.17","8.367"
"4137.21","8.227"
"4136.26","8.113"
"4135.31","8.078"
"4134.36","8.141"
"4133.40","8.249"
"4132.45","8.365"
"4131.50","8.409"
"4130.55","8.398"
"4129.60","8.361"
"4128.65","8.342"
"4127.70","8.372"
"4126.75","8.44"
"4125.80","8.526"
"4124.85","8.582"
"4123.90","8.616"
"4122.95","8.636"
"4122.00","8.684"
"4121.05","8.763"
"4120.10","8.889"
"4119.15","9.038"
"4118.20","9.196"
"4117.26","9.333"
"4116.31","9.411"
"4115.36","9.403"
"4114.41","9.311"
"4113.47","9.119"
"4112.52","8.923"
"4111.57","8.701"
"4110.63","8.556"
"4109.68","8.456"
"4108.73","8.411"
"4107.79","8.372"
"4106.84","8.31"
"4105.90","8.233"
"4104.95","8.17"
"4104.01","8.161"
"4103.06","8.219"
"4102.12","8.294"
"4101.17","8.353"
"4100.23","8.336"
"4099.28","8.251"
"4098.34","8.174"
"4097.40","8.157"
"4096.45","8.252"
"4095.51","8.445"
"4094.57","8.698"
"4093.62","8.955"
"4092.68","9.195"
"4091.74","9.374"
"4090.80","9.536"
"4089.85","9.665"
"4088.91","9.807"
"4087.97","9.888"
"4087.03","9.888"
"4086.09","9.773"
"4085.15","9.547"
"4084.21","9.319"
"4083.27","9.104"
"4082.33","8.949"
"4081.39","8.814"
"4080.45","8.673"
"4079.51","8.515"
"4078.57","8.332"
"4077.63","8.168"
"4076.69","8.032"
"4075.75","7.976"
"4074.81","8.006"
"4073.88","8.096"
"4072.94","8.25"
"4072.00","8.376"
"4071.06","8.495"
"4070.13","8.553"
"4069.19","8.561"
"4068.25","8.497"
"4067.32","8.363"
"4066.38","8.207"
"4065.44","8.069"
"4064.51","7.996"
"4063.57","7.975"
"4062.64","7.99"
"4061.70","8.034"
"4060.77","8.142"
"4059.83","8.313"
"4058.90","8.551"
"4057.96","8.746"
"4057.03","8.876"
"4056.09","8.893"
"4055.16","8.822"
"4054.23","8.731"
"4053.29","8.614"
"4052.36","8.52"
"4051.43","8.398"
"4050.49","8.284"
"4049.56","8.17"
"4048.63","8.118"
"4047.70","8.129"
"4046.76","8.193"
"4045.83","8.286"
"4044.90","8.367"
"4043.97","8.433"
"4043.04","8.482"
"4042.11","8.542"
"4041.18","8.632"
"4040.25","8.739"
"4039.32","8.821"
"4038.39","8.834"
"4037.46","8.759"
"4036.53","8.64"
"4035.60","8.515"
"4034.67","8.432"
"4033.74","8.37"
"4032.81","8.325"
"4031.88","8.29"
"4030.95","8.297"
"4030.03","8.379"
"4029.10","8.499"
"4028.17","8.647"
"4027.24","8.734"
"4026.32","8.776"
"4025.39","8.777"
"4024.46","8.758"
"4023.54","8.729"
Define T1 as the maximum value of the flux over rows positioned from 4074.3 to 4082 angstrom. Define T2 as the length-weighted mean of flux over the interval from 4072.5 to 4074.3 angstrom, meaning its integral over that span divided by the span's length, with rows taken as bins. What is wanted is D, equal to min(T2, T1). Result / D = 8.2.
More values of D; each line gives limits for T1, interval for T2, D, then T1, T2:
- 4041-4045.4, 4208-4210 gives 8.6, 8.632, 9.73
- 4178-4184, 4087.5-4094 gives 8.7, 8.663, 9.50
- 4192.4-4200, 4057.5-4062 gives 8.4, 8.495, 8.37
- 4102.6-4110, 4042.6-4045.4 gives 8.4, 8.456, 8.44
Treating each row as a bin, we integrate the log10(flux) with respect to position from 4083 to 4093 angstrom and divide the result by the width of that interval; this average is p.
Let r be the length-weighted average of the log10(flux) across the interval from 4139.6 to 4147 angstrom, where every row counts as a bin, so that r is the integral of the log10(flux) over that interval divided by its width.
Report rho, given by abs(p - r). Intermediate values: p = 0.981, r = 0.908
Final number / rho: 0.073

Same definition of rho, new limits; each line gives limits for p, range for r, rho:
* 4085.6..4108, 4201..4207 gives 0.005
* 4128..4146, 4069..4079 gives 0.000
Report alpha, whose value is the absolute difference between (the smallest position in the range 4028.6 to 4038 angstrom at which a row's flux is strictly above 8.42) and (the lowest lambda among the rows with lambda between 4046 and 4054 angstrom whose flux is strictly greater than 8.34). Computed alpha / 22.3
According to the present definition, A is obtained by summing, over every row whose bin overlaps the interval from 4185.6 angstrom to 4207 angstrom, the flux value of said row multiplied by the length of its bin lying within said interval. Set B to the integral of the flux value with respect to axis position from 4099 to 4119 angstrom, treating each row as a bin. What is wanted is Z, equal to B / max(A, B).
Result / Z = 0.95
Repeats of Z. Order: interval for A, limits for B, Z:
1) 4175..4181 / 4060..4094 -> 1.00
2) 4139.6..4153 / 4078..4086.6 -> 0.72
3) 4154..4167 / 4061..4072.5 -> 0.89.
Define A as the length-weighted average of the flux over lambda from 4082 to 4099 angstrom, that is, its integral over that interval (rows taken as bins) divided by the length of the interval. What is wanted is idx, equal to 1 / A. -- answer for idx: 0.109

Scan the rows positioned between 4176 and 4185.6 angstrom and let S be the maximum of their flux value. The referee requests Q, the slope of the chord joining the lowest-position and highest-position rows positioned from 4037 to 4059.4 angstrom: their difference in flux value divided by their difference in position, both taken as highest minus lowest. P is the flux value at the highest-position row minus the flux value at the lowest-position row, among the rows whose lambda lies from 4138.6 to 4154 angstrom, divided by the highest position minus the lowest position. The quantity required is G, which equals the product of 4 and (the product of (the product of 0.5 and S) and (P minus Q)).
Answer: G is -0.2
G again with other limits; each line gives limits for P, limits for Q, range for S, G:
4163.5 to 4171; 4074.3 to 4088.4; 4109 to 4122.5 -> -2.2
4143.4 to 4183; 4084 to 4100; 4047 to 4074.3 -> 1.5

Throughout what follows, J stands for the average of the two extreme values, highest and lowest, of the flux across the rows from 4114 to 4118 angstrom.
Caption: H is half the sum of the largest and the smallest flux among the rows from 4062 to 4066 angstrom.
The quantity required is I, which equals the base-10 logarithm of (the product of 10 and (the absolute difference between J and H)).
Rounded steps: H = 8.0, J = 9.4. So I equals 1.1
